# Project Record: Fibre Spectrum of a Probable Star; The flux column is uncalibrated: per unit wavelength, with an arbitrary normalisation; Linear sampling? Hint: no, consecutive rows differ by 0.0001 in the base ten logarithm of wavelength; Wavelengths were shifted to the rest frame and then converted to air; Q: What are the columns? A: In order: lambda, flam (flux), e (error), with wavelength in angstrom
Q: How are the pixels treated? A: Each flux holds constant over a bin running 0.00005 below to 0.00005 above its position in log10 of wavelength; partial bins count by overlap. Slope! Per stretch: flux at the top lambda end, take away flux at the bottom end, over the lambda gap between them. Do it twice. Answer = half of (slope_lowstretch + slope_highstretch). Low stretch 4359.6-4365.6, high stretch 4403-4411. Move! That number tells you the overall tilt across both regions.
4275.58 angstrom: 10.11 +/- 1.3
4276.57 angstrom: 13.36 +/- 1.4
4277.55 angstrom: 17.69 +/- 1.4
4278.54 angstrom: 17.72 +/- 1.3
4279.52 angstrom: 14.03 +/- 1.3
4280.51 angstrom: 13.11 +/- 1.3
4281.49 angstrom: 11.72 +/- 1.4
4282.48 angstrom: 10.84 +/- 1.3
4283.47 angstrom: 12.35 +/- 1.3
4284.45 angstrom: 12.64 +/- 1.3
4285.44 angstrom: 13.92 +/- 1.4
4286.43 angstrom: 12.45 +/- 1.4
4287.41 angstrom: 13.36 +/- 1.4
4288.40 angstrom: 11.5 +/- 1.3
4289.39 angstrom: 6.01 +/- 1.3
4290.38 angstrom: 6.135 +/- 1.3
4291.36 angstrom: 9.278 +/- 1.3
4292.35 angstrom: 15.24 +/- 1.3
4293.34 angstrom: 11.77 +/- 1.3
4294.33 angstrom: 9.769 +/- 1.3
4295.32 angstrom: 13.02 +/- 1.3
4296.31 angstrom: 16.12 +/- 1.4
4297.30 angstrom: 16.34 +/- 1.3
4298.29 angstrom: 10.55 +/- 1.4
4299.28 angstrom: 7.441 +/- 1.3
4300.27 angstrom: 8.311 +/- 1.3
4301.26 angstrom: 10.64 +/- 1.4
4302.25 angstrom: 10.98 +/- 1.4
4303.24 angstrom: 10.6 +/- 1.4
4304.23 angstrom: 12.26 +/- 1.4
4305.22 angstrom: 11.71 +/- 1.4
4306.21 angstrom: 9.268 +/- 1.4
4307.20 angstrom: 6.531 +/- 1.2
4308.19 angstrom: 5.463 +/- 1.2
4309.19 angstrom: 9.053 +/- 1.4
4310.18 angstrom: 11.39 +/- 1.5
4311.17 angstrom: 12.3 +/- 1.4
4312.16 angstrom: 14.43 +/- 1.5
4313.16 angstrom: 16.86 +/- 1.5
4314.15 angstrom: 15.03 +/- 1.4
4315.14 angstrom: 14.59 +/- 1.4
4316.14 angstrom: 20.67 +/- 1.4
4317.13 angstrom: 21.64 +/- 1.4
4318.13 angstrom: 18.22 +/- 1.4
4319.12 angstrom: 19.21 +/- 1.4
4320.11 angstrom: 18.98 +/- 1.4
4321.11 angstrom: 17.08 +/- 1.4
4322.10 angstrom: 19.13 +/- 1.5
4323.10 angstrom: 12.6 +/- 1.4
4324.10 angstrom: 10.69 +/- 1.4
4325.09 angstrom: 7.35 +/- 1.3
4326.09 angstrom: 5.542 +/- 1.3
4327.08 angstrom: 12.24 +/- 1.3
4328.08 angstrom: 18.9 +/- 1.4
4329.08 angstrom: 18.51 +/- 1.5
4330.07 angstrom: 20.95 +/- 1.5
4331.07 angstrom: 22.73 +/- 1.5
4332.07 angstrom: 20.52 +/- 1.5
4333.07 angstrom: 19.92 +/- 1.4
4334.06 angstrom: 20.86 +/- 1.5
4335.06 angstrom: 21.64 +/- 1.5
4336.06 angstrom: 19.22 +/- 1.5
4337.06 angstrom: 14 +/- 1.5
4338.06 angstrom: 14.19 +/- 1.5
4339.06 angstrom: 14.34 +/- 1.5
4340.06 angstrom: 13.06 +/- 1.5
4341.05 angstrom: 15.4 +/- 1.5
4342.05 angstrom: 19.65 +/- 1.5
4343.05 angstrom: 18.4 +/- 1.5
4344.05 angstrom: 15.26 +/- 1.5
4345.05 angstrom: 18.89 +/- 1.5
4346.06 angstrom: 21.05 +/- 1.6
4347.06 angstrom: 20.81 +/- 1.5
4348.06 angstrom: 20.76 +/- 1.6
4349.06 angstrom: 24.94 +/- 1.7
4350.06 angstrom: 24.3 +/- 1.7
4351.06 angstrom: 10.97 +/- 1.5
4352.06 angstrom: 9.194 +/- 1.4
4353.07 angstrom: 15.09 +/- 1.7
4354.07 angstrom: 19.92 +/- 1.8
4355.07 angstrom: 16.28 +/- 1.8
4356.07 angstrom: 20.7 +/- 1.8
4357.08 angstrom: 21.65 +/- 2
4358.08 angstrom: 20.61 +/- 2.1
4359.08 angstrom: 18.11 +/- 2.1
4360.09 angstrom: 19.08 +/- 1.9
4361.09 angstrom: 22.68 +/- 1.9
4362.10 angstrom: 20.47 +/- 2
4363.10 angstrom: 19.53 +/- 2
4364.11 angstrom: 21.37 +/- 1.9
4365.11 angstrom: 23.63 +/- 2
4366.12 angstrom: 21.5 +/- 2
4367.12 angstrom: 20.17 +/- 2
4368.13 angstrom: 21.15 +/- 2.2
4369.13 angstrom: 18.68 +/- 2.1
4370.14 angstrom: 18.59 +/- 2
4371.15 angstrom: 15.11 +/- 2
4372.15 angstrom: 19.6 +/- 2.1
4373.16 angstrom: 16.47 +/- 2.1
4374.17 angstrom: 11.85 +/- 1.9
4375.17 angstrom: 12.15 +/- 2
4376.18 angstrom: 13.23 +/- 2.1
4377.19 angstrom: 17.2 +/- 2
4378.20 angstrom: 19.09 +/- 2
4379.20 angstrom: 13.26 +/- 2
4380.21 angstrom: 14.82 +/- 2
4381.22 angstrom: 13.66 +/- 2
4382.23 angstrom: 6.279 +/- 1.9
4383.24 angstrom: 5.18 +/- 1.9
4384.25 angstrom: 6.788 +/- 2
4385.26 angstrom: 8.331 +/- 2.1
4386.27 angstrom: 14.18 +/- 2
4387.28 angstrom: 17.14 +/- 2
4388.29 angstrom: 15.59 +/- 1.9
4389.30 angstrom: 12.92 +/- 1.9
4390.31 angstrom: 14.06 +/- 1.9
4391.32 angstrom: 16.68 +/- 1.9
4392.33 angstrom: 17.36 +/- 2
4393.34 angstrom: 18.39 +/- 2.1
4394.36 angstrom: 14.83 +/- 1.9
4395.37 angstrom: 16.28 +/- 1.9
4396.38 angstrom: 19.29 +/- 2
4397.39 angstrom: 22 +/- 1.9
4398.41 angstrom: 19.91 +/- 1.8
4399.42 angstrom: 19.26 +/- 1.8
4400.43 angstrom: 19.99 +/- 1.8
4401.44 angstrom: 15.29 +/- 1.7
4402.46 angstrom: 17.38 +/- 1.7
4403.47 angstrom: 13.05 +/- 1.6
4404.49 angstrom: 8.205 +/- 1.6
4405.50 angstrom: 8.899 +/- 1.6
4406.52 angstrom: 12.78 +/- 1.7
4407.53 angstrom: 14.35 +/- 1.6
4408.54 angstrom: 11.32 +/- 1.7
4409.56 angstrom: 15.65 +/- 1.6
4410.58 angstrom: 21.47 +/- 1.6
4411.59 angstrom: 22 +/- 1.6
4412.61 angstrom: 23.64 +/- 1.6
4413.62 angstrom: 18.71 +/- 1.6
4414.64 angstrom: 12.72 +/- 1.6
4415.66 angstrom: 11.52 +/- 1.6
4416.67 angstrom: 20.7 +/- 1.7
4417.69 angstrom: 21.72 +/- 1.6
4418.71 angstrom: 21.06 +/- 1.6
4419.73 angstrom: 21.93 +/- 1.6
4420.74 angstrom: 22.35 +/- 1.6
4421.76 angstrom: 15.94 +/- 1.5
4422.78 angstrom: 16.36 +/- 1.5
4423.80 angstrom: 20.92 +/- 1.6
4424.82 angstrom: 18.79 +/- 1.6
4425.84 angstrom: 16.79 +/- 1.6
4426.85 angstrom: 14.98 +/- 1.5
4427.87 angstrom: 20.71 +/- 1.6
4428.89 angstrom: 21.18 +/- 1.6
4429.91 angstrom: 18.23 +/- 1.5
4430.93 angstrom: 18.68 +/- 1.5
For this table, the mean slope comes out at 1.0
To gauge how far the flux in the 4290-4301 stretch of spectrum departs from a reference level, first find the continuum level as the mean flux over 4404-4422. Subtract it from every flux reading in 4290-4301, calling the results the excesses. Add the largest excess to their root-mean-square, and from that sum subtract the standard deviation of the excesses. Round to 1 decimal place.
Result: 2.6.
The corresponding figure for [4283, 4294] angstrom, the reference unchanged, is 1.7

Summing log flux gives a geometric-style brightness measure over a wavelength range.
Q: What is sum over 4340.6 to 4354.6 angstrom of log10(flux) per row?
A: 17.4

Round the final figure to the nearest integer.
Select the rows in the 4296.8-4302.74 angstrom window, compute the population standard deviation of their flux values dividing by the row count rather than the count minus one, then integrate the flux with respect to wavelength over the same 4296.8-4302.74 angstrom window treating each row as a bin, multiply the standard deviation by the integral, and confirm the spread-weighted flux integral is 180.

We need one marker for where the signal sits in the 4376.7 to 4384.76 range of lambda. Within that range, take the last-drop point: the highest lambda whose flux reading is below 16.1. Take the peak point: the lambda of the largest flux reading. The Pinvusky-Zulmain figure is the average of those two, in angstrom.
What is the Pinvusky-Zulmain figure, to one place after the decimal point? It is 4381.2 angstrom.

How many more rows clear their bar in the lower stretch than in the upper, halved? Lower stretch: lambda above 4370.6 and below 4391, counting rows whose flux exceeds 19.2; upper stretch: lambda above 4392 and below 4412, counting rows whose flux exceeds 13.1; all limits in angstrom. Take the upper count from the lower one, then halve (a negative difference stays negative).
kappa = -7.0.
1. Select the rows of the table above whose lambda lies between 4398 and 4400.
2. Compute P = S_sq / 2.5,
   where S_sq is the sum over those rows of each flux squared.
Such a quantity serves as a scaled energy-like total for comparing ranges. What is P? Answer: 307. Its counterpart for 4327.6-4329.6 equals 280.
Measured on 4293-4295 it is 94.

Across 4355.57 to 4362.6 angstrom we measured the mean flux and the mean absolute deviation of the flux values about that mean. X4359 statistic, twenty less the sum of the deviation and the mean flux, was -1.5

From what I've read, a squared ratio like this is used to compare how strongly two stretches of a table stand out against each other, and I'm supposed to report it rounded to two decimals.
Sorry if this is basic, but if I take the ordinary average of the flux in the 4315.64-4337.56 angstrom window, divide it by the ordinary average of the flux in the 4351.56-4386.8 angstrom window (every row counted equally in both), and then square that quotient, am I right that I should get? 1.11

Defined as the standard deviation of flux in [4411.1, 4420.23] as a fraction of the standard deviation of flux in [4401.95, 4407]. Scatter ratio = 1.2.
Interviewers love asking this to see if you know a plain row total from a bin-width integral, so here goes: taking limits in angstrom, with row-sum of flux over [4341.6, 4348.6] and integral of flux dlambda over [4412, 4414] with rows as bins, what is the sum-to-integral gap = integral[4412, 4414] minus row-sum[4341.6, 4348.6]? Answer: -92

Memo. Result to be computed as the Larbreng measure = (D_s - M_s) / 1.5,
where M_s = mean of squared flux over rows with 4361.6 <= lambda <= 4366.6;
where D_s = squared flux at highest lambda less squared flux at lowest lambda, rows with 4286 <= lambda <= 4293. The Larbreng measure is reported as -252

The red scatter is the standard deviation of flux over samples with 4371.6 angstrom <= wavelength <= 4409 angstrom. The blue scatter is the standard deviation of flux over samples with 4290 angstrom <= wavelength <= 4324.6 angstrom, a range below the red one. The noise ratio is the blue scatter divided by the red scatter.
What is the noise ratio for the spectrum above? 1.0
